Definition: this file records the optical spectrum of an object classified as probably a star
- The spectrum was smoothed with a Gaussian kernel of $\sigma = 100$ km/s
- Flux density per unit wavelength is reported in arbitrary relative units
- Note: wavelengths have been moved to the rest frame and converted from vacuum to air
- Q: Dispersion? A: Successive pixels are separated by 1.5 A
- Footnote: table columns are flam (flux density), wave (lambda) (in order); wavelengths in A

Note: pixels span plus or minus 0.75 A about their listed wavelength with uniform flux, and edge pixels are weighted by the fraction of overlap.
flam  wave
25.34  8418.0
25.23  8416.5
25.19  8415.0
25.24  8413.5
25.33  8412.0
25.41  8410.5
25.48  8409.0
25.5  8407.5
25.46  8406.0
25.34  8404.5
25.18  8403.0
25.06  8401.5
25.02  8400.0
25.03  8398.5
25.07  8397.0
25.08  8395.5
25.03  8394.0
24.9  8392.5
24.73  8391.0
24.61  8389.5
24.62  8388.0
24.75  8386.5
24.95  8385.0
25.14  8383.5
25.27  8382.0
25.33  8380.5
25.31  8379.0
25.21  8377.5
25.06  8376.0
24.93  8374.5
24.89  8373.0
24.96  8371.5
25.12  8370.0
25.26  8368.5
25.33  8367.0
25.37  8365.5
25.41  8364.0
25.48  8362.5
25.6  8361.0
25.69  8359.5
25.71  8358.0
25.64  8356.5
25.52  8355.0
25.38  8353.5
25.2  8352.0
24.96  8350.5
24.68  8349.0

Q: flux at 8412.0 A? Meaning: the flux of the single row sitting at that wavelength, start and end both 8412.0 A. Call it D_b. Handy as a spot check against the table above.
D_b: 25.33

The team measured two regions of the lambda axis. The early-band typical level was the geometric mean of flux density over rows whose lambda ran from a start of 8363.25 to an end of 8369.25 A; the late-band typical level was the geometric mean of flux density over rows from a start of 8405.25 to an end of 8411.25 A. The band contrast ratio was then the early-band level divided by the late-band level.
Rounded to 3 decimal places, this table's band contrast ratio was 0.995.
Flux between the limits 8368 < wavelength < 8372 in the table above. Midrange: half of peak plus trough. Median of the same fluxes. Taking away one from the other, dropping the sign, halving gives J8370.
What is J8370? 0.005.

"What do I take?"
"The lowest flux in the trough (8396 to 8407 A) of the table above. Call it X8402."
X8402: 25.02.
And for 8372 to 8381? 24.89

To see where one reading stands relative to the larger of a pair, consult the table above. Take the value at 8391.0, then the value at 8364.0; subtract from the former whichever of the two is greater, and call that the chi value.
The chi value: -0.68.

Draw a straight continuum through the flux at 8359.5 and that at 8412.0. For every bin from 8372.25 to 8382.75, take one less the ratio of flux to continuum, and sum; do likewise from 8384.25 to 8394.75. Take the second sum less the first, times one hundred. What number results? 7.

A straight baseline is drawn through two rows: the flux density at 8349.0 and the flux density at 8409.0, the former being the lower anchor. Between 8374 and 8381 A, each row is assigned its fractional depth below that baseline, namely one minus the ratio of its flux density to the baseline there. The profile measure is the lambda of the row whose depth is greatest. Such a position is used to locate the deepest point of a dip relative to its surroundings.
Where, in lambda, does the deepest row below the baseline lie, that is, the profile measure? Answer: 8374.5 A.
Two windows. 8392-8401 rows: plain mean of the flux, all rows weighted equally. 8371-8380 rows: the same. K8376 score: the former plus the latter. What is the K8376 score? 50.1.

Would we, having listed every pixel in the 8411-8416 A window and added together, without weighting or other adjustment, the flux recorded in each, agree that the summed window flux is 76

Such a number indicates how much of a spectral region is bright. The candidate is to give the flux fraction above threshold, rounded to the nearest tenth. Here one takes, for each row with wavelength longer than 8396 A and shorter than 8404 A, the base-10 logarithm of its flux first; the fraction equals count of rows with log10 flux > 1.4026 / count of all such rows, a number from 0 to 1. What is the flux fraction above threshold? 0.0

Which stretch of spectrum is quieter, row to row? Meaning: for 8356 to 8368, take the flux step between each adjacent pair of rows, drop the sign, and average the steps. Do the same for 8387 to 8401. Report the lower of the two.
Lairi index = 0.064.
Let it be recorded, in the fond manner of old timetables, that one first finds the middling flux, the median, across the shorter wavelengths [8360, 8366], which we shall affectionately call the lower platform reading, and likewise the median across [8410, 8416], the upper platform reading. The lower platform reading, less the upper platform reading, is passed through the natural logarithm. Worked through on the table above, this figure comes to -1.83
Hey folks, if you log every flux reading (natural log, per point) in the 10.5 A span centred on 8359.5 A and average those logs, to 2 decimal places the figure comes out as 3.24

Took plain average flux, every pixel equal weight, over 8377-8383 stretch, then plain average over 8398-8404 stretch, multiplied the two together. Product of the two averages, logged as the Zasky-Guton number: 634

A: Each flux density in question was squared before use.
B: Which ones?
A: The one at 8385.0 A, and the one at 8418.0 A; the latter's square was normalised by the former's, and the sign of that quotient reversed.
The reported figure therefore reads -1.032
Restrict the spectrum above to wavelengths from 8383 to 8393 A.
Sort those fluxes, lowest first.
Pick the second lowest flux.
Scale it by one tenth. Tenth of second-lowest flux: 2.46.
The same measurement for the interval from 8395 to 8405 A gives 2.50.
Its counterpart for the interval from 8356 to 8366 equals 2.54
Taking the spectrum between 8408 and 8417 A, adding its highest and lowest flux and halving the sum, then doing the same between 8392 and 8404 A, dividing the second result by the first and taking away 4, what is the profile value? -3.01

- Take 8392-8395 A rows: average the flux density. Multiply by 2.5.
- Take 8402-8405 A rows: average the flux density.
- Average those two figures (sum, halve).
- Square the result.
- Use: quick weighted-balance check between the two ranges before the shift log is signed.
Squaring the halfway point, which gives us 1922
